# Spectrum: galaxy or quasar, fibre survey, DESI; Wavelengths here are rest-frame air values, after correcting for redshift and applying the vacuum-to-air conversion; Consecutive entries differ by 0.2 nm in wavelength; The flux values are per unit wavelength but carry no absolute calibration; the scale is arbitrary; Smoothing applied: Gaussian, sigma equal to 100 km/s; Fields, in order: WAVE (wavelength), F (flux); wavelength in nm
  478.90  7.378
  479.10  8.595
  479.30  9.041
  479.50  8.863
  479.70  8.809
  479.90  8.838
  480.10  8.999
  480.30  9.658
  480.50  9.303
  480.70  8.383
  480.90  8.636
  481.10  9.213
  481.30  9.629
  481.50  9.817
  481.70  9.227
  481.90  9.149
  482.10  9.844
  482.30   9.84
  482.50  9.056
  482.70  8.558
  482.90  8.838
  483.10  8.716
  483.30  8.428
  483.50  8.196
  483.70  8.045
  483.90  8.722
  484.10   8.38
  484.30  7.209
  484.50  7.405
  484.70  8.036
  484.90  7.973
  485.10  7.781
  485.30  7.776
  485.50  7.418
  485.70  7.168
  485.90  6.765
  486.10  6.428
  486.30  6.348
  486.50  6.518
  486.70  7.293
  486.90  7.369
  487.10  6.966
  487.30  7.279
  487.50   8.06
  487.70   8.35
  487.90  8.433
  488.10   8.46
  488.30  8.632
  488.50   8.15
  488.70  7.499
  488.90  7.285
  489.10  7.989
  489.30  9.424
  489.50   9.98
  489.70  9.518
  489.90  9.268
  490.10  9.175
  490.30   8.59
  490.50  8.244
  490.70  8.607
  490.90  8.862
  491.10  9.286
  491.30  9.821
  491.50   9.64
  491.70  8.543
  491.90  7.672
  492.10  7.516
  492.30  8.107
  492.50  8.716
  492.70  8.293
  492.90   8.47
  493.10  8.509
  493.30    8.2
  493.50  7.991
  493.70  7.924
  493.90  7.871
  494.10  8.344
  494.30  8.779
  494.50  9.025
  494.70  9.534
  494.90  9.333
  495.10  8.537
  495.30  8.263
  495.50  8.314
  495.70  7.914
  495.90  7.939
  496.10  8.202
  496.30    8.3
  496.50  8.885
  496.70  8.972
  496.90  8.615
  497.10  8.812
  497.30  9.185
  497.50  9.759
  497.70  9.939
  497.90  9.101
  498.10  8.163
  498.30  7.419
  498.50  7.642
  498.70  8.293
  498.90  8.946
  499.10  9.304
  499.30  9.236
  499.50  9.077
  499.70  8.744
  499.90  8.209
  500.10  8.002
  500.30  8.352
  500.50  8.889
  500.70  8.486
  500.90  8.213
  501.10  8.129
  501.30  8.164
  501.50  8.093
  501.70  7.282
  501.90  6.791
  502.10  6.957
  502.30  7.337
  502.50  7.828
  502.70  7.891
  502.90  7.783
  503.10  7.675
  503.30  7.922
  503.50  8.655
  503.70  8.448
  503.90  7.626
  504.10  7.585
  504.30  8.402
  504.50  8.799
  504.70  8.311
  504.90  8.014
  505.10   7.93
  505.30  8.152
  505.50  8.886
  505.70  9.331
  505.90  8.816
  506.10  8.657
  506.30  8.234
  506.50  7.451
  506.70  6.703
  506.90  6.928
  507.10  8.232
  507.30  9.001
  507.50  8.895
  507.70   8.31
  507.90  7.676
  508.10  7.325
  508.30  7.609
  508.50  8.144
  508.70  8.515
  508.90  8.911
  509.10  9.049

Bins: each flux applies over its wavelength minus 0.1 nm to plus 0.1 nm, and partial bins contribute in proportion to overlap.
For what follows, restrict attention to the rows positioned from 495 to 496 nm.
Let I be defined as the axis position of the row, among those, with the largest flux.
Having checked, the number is 495.10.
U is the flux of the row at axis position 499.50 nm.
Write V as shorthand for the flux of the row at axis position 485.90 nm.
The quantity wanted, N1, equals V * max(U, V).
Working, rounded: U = 9.077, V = 6.765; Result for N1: 61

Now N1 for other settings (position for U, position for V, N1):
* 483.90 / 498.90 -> 80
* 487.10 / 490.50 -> 68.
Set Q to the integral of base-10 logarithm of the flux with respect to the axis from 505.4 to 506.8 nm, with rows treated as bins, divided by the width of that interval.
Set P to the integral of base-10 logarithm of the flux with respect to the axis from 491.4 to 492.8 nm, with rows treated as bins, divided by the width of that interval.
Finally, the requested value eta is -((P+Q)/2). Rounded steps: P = 0.921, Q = 0.916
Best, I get -0.919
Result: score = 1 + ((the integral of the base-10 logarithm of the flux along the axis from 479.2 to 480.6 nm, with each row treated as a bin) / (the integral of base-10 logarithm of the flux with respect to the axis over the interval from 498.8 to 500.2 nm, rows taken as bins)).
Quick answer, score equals 2.02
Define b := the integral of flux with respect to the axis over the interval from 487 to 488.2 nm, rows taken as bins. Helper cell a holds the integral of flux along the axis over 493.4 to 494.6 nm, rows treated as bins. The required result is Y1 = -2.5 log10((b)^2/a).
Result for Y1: -2.39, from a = 10.0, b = 9.5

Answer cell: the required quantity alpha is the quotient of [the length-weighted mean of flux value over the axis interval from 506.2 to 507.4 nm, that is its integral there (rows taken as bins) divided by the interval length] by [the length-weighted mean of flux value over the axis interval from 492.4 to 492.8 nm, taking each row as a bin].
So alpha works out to 0.91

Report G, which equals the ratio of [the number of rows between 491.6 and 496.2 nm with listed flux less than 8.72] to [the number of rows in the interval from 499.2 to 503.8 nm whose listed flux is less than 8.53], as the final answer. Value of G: 1.06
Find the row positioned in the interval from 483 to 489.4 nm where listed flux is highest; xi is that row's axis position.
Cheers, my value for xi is 489.30 nm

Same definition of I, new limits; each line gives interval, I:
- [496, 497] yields 496.70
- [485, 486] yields 485.10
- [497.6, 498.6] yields 497.70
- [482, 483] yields 482.10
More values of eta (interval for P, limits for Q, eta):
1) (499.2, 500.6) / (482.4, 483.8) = -0.934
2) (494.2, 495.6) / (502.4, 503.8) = -0.925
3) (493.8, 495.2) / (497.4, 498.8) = -0.938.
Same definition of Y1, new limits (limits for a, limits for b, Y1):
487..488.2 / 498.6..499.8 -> -2.71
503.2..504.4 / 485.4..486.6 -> -2.08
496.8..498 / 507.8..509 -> -2.31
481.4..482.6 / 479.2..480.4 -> -2.53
